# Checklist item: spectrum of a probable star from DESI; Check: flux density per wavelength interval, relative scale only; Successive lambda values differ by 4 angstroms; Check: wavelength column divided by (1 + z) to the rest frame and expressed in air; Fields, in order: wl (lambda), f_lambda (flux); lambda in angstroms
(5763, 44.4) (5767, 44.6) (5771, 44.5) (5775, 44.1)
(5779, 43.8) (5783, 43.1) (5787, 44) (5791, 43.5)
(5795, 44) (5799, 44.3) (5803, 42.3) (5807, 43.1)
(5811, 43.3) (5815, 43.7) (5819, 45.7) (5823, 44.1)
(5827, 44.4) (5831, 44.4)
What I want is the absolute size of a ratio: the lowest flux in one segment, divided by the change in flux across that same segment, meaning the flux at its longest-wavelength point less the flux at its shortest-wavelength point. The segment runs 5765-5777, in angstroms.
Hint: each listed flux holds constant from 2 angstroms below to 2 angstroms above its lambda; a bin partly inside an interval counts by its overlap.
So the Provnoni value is 88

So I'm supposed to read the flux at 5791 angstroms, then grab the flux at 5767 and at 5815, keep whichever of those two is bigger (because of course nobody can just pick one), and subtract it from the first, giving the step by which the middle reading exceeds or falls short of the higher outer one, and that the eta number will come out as -1.1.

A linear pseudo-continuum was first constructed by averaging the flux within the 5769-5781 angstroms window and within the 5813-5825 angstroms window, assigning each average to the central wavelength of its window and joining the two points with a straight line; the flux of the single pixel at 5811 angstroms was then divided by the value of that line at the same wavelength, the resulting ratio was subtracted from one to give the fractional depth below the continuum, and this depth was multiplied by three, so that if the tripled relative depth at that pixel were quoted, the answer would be 0.077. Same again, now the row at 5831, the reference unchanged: 0.013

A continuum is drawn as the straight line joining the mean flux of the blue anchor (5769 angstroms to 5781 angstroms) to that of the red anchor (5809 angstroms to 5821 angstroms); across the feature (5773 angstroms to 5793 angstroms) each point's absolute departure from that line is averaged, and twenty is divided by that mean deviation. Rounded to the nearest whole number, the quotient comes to 44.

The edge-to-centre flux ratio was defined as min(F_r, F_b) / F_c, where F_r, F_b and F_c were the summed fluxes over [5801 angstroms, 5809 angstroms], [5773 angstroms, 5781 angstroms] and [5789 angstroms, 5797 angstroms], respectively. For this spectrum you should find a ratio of 0.976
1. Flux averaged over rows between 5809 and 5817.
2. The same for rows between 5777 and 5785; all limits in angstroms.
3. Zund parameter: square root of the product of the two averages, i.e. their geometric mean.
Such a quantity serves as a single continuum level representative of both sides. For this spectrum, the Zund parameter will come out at 43.5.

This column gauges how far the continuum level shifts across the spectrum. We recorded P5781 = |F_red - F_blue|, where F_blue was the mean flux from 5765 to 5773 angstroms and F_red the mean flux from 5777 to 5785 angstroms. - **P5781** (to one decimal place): 1.1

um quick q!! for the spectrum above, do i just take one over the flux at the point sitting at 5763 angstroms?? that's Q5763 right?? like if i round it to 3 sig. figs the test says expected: 0.0225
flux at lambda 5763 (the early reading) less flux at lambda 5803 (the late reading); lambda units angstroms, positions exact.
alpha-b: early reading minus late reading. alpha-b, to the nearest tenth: 2.1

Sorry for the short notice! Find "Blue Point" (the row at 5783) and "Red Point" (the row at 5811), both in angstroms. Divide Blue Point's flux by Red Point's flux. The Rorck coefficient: 1.00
